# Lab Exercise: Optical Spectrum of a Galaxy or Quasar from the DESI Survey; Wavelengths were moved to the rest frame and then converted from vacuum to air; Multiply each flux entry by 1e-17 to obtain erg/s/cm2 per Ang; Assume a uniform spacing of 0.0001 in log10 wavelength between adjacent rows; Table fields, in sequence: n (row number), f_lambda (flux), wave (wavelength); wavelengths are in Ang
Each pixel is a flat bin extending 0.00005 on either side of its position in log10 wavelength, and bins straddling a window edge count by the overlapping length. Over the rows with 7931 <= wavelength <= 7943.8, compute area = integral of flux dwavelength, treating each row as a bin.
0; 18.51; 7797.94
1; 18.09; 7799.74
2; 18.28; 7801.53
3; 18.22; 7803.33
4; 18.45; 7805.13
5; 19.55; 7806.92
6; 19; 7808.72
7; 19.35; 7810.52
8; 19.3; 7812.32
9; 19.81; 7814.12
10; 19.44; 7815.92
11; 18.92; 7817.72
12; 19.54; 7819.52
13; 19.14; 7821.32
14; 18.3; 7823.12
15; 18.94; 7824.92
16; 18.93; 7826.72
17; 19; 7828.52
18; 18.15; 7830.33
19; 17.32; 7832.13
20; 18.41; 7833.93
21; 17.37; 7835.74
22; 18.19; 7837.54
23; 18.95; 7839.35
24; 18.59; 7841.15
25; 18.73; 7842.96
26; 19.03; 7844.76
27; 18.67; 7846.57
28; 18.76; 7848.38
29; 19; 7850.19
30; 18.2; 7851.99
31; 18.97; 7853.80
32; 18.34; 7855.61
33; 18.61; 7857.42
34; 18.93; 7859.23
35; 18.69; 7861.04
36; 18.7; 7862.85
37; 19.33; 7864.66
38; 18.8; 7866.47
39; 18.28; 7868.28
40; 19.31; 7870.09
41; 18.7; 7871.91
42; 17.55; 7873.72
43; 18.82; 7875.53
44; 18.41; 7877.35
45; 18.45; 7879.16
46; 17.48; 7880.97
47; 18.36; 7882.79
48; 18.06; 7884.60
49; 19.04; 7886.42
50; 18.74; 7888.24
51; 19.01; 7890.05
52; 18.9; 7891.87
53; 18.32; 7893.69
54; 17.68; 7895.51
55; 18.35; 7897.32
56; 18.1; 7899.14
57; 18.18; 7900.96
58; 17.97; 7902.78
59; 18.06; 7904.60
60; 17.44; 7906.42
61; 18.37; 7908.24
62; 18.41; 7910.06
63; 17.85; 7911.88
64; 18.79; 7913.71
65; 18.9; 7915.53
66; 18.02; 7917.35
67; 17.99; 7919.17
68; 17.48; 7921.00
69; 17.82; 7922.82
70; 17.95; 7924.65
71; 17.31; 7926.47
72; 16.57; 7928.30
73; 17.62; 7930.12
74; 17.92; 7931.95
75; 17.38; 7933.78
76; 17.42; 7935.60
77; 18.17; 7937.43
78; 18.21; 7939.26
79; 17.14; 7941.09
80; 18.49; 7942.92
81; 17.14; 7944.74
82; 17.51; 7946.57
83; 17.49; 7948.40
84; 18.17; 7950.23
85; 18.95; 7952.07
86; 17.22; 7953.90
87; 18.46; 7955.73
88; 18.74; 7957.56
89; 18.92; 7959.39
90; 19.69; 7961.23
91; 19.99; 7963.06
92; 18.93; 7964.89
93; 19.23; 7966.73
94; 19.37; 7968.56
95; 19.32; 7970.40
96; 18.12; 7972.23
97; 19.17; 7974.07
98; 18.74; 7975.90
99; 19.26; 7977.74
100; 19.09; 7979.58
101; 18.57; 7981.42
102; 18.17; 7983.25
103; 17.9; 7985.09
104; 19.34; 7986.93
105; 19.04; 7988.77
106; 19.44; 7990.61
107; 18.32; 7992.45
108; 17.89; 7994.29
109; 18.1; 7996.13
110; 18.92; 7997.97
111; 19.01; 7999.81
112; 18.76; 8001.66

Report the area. 228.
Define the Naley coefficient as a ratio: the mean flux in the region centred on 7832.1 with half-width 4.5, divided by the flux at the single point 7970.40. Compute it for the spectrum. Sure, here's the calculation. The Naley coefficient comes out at 0.93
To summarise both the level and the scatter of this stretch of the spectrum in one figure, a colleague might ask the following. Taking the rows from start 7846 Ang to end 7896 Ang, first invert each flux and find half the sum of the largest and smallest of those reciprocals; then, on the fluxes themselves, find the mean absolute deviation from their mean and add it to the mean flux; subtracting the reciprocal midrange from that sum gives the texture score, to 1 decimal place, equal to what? 18.9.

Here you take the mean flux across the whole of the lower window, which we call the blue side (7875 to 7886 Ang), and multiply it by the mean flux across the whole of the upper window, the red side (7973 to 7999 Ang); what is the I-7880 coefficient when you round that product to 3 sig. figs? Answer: 342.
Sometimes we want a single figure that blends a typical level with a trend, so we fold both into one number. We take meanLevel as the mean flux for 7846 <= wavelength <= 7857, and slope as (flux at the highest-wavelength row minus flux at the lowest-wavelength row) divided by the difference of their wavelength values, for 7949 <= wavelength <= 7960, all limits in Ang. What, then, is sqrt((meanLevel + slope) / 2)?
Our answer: 3.06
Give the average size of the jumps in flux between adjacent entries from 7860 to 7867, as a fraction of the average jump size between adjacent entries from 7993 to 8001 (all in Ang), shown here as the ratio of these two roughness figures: 1.0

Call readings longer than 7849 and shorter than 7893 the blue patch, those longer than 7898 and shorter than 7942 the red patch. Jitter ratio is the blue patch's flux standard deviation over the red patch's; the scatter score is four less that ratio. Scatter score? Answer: 3.1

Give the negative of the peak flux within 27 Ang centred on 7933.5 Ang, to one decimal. -18.5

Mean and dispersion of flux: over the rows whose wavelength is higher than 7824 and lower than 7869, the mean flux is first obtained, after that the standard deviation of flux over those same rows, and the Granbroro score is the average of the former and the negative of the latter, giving 9.06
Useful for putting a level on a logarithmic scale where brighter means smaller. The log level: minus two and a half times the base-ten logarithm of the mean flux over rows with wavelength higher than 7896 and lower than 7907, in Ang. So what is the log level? -3.14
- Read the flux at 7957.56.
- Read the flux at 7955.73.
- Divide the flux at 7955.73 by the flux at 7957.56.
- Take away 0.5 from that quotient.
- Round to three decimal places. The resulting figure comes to 0.485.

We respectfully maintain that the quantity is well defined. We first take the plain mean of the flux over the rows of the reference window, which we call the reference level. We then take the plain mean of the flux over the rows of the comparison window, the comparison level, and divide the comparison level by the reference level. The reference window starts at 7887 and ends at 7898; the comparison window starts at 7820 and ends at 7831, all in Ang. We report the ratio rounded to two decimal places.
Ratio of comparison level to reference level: 1.01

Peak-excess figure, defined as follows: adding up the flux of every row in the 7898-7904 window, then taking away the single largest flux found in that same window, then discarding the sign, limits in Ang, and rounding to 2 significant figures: 36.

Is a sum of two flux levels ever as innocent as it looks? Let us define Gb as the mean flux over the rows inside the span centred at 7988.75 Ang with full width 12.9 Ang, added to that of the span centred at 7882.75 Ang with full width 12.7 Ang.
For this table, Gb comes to 36.9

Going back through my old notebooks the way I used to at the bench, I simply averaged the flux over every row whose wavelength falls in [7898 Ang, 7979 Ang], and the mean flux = 18.2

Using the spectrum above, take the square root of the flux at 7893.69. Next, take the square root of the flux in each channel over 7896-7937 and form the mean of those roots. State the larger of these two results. 4.28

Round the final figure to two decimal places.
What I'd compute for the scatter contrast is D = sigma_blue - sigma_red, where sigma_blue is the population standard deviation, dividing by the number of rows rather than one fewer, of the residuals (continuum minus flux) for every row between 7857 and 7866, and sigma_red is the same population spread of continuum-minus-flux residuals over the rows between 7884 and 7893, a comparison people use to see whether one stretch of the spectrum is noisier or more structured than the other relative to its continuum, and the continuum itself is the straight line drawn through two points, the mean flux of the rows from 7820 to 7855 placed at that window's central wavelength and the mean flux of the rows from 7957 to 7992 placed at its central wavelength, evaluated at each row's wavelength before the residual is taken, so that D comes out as -0.10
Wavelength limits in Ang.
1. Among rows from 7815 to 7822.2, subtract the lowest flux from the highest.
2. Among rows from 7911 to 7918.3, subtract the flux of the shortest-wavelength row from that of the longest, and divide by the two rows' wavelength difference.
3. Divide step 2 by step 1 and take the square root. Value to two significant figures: 0.22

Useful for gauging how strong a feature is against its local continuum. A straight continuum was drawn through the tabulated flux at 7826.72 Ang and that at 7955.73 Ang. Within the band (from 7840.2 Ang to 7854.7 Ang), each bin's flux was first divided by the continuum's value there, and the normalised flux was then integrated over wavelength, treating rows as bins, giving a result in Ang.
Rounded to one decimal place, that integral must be 14.4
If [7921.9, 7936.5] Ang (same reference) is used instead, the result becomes 13.8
